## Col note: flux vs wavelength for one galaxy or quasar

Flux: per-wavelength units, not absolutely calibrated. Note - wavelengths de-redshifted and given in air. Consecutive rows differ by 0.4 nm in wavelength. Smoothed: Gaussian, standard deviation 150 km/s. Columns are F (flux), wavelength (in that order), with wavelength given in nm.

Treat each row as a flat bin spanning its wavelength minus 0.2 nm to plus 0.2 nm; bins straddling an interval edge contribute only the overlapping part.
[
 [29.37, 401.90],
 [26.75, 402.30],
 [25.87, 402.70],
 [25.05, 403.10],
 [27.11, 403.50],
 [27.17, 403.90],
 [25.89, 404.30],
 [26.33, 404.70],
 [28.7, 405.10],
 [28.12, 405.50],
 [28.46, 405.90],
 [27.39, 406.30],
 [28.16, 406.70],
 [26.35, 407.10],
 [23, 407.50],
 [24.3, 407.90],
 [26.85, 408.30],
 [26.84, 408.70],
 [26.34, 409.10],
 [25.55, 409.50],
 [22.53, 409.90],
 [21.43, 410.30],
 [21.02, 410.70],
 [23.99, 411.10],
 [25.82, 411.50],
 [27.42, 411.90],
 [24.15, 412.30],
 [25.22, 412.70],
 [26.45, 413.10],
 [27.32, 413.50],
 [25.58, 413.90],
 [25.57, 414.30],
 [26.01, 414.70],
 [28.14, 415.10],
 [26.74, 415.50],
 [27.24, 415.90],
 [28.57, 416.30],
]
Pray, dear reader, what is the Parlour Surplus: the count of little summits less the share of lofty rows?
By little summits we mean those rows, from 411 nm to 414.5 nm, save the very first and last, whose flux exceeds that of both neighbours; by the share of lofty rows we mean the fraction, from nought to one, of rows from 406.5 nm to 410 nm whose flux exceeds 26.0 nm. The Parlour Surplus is 1.4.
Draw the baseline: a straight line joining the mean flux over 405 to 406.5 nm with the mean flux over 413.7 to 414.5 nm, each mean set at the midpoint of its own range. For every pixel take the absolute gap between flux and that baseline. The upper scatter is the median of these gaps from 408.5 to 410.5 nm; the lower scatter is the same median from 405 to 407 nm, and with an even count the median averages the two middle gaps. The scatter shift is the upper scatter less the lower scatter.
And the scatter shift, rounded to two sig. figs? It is 1.1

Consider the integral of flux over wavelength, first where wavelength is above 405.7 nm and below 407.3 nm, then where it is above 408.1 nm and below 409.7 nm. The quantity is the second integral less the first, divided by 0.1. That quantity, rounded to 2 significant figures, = -19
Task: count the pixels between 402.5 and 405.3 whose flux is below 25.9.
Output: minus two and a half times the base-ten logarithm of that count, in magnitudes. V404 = -1.19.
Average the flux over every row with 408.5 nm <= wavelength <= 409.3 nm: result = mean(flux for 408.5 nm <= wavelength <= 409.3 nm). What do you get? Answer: 26.6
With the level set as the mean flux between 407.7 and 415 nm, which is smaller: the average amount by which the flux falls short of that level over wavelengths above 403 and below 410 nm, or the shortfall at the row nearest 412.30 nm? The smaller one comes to -1.2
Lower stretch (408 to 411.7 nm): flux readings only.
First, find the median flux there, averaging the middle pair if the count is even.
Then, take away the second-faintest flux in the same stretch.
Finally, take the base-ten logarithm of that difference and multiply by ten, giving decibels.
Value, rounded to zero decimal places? 6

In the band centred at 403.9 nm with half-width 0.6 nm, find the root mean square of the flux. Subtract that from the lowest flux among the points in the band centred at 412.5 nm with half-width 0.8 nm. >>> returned -2.6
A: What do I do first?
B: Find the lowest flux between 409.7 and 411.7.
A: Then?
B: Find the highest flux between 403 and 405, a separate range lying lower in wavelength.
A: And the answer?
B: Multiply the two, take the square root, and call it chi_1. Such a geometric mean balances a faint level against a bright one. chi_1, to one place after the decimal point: 23.9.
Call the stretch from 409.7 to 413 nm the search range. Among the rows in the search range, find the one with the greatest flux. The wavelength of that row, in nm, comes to 411.90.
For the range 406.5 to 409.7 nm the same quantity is 406.70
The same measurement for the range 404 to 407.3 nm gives 405.10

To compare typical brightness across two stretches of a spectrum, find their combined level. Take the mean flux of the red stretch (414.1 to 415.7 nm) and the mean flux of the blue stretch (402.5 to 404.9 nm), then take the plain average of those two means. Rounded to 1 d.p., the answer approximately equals 26.4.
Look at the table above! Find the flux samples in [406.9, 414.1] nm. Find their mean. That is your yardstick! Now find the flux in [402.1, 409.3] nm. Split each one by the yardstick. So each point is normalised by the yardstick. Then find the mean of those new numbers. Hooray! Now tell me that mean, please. 1.06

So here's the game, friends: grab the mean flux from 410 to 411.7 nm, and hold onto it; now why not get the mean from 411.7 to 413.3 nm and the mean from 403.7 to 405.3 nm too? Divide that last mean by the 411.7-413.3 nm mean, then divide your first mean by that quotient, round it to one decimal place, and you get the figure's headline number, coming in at 22.0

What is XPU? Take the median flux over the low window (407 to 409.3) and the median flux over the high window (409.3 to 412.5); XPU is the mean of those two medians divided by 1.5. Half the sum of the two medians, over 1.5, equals 16.8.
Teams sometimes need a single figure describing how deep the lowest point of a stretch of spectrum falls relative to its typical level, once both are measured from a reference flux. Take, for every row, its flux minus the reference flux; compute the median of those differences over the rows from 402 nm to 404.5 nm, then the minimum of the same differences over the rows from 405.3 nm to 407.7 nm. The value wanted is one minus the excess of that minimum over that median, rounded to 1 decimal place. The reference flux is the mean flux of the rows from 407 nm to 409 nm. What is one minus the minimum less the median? 4.3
